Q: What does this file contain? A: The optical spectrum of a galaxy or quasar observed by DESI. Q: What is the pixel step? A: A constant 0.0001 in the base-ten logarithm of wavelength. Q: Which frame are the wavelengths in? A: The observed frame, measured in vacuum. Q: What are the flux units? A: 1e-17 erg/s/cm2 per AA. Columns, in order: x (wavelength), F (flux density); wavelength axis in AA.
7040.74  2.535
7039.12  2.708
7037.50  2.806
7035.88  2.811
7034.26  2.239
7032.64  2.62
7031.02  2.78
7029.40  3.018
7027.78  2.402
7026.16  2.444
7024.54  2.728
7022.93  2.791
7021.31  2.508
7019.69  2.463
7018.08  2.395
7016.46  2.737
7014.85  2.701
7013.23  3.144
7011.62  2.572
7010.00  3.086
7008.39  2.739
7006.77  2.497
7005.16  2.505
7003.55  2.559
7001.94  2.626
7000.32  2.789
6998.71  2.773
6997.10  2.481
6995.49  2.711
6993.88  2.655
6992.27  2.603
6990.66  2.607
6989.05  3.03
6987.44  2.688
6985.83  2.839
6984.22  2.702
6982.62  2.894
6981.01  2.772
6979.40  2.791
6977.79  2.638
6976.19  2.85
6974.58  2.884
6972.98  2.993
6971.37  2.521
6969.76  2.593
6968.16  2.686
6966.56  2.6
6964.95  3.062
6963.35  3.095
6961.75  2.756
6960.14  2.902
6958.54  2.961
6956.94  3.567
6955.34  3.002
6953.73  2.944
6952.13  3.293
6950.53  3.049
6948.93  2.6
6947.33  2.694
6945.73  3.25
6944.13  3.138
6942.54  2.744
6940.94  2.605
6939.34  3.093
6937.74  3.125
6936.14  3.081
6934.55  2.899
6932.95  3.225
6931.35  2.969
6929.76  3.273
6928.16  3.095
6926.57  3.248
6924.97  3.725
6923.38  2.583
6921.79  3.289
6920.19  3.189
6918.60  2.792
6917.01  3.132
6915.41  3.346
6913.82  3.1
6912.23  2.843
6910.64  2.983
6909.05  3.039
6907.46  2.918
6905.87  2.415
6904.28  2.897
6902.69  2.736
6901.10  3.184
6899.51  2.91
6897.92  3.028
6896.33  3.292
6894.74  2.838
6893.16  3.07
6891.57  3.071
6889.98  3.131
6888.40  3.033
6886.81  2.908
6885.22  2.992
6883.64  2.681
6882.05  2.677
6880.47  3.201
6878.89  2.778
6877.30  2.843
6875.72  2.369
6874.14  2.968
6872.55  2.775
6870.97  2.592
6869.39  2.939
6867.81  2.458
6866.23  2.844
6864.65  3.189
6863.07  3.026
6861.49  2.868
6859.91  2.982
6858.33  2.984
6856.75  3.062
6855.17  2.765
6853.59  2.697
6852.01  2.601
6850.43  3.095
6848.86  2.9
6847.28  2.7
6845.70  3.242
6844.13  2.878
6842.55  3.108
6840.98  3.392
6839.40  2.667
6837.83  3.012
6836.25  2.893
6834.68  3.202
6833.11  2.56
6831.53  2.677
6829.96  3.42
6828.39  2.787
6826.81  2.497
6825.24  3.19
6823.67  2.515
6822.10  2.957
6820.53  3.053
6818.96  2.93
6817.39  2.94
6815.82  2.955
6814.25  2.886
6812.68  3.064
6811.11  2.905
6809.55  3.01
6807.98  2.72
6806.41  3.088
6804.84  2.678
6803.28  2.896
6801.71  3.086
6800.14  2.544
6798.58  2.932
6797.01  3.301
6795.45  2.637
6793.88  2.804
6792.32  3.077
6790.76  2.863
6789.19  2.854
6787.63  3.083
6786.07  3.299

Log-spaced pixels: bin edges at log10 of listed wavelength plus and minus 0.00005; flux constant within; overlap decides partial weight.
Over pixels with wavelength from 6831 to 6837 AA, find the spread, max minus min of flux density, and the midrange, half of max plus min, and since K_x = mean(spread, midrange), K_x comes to 1.8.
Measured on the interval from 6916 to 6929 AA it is 2.1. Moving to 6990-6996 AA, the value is 1.4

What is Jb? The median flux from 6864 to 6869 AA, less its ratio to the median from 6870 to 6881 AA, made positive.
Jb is 1.82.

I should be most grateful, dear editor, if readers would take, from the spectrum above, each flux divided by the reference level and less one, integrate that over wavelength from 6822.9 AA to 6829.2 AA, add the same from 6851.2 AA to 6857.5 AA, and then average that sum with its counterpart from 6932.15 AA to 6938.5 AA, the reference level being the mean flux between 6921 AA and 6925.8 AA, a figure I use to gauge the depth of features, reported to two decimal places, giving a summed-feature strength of -0.97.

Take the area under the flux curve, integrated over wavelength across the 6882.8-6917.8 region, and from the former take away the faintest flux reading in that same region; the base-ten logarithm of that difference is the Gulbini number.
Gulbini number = 2.01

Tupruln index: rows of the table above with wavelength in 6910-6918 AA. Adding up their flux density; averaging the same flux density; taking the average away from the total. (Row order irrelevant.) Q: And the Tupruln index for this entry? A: 12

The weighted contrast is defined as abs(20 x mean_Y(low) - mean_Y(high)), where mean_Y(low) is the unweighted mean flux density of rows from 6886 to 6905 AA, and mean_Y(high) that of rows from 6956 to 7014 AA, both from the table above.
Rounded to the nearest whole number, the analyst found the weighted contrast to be 57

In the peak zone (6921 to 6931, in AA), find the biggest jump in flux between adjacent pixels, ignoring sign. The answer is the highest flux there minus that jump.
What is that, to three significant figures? 2.58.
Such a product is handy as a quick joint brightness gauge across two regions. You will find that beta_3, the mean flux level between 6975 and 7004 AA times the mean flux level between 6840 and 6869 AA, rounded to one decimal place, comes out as 8.0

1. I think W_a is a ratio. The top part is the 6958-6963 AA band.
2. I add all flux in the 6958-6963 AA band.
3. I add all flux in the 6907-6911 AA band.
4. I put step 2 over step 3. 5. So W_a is 0.96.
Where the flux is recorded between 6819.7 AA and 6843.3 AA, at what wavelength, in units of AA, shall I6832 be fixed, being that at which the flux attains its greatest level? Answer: 6829.96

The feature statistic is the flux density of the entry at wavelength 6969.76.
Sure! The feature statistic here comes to 2.593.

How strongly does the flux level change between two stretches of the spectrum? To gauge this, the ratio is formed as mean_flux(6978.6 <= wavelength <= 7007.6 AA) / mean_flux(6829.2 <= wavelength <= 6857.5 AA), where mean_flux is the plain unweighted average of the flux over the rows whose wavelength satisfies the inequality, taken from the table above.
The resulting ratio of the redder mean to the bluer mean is 0.92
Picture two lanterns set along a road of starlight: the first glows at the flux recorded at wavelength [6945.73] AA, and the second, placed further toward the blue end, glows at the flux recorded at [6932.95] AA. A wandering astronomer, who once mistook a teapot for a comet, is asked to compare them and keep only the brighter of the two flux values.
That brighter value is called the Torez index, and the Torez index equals 3.25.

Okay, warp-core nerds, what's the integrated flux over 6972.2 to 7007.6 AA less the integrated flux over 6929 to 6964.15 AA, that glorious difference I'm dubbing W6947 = -10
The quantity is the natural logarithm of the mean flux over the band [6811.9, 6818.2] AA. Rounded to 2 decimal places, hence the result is 1.09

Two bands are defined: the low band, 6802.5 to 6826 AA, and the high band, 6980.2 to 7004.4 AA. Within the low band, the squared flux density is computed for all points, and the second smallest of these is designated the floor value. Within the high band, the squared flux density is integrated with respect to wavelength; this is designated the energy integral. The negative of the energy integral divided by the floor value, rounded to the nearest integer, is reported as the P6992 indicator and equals -25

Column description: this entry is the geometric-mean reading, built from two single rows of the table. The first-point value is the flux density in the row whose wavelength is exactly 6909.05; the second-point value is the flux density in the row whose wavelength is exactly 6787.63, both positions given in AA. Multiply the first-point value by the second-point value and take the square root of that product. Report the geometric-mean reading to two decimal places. 3.06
